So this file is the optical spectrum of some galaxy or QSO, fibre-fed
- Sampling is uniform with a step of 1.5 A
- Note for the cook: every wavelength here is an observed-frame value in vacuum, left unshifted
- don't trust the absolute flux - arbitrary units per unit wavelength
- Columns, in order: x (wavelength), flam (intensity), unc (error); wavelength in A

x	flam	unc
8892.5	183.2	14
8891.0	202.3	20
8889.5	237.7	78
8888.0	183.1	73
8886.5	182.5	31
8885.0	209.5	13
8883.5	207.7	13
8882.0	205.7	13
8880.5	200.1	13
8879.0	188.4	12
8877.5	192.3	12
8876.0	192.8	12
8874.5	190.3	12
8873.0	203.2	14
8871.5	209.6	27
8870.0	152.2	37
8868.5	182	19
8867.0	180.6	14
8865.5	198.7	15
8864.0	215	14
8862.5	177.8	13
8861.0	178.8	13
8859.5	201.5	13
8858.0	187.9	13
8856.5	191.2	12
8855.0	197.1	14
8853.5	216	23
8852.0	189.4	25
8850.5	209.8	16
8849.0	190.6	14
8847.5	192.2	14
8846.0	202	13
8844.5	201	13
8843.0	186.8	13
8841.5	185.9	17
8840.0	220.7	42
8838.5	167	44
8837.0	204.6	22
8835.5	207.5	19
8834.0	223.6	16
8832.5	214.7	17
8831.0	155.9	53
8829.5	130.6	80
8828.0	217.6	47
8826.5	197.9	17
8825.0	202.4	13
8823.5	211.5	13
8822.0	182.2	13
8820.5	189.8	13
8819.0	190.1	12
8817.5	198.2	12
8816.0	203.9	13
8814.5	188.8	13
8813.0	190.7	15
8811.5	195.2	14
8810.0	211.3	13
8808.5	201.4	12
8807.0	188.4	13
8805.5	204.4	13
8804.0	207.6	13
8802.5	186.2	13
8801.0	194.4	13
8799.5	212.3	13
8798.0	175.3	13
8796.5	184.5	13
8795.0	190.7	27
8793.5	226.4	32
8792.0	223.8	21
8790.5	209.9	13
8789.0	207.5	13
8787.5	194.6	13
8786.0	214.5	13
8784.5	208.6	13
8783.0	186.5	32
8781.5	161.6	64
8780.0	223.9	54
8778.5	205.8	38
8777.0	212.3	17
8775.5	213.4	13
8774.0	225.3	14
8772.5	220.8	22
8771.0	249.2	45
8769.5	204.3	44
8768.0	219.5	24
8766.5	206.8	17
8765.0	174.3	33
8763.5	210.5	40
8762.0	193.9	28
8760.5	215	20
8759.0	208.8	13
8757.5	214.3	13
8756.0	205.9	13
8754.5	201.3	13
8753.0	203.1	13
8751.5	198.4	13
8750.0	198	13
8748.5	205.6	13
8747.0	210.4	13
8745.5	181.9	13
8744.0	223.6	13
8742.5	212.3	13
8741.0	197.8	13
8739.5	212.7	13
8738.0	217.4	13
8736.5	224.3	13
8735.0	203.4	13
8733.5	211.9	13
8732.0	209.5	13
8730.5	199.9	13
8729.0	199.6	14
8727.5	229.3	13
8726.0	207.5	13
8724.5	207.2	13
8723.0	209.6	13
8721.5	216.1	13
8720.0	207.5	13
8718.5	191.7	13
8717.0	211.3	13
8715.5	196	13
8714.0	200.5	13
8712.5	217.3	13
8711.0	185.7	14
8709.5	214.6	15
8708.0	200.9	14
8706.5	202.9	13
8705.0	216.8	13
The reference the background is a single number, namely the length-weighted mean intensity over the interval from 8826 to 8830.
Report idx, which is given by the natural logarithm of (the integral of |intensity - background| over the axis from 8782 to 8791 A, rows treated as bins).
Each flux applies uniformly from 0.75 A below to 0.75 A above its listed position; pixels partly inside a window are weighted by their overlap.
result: 5.16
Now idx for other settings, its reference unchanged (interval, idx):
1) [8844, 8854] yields 5.04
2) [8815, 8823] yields 4.36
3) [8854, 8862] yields 4.37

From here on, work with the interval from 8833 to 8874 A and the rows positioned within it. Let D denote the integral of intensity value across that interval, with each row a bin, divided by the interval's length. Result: 195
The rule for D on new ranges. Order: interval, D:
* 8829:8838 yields 190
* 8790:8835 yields 197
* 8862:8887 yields 194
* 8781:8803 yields 199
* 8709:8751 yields 207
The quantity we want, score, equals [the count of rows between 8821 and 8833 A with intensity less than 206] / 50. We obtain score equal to 0.100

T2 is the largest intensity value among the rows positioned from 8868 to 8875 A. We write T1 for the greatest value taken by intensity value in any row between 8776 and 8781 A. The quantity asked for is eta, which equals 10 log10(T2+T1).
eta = 26.4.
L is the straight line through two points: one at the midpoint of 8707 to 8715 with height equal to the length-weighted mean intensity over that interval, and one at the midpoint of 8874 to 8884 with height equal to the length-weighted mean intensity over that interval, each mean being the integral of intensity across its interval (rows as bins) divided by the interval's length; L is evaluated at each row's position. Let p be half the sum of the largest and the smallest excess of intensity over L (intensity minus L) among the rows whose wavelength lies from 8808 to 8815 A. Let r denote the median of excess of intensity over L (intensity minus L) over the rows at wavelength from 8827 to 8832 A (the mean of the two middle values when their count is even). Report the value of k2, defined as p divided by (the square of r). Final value 0.00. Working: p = 1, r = -43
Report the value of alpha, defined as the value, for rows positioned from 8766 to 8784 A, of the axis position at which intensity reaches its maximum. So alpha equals 8771.0 A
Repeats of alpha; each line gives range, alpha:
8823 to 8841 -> 8834.0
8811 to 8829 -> 8828.0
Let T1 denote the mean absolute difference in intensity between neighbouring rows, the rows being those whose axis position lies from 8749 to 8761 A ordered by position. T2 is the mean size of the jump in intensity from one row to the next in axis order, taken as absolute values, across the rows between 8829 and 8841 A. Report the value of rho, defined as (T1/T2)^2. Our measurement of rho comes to 0.0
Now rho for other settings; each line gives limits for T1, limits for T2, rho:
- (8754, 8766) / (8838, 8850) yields 0.7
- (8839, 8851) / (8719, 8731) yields 1.4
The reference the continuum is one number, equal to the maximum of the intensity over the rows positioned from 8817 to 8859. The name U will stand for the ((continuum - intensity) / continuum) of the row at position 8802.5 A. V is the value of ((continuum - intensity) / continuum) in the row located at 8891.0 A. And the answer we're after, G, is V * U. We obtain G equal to 0.016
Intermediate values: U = 0.17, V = 0.095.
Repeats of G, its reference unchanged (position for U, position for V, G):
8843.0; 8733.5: 0.009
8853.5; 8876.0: 0.005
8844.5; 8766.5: 0.008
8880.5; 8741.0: 0.012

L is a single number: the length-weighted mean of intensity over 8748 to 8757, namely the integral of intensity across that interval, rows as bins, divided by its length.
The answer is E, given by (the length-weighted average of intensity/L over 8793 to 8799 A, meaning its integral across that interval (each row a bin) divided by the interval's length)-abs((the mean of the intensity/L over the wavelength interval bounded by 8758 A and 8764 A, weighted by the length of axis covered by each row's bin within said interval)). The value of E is -0.07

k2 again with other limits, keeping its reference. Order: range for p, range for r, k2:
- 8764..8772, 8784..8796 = 0.13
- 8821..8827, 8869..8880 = -0.11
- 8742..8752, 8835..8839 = 0.02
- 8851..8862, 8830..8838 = 0.00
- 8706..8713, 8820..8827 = -2.49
